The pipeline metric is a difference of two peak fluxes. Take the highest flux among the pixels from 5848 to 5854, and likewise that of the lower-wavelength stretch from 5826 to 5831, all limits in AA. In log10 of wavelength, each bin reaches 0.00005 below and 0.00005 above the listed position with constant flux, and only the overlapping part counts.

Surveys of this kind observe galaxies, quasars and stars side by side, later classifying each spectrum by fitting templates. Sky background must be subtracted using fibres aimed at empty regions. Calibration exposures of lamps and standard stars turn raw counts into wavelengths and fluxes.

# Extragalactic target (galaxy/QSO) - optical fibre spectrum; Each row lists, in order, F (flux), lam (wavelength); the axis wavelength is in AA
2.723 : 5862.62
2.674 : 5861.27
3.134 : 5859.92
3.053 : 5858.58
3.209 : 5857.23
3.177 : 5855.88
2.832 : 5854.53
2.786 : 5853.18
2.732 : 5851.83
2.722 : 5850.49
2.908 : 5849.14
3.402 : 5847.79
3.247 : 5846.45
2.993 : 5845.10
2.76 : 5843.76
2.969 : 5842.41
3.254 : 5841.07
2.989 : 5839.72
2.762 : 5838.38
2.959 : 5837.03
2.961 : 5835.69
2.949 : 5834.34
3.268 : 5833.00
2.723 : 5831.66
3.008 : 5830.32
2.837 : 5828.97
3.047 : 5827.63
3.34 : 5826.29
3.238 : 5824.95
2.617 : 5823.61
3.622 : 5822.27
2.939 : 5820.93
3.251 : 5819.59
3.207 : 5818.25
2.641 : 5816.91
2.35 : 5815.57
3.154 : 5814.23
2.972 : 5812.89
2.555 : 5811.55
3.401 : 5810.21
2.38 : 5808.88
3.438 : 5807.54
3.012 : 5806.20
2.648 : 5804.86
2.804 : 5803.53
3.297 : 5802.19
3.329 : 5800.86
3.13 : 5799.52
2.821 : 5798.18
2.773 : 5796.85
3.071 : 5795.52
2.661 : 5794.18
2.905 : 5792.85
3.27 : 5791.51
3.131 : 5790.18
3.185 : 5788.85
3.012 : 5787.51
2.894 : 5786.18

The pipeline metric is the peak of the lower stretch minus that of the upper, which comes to 0.4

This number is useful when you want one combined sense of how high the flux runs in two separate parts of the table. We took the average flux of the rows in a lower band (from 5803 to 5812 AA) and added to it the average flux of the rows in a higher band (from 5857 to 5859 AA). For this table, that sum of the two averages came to 6.02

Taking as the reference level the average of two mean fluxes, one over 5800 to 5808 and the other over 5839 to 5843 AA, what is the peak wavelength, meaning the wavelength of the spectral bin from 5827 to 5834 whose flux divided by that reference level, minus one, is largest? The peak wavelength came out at 5833.00 AA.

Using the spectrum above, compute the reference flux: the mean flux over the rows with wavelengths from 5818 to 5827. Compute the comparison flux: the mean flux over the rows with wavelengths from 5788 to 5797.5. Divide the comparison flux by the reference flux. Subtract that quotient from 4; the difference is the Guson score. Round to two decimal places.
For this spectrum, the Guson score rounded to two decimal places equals 3.05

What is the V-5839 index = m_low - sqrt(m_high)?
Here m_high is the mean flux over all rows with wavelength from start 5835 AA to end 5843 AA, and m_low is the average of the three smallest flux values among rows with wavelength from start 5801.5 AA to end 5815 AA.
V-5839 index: 0.80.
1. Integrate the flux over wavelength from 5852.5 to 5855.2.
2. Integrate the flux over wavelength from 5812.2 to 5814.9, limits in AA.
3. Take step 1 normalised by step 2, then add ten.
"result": 10.9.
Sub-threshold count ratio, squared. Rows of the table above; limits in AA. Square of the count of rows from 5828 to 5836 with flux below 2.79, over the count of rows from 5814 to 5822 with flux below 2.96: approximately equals 0.11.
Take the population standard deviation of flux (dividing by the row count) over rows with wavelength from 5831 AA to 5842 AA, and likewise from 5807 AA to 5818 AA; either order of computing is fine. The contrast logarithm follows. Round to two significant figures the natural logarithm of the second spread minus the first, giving -1.5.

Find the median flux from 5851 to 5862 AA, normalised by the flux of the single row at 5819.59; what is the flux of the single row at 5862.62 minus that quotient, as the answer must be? 1.82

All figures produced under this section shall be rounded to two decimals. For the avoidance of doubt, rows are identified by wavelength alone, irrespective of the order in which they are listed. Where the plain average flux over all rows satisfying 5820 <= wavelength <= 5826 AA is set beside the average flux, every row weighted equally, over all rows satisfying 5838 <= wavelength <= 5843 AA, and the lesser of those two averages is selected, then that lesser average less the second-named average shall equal 0.00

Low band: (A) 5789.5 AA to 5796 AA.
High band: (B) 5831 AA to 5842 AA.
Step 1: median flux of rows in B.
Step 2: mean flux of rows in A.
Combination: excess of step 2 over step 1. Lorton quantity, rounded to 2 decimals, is 0.05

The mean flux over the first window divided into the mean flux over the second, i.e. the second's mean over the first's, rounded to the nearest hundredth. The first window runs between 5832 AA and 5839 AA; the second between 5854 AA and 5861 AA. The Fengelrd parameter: 1.03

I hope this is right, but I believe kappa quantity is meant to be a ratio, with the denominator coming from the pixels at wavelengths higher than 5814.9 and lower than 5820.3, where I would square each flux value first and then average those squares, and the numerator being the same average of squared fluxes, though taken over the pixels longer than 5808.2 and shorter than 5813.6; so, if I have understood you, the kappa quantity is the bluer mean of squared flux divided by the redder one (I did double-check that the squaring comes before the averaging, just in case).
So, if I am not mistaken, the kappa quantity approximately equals 0.98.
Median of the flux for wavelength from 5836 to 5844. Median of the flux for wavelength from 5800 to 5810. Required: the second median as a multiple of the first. 1.02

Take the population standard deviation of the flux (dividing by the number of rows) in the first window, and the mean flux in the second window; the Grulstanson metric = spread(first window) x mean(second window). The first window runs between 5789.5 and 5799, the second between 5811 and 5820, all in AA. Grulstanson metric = 0.58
